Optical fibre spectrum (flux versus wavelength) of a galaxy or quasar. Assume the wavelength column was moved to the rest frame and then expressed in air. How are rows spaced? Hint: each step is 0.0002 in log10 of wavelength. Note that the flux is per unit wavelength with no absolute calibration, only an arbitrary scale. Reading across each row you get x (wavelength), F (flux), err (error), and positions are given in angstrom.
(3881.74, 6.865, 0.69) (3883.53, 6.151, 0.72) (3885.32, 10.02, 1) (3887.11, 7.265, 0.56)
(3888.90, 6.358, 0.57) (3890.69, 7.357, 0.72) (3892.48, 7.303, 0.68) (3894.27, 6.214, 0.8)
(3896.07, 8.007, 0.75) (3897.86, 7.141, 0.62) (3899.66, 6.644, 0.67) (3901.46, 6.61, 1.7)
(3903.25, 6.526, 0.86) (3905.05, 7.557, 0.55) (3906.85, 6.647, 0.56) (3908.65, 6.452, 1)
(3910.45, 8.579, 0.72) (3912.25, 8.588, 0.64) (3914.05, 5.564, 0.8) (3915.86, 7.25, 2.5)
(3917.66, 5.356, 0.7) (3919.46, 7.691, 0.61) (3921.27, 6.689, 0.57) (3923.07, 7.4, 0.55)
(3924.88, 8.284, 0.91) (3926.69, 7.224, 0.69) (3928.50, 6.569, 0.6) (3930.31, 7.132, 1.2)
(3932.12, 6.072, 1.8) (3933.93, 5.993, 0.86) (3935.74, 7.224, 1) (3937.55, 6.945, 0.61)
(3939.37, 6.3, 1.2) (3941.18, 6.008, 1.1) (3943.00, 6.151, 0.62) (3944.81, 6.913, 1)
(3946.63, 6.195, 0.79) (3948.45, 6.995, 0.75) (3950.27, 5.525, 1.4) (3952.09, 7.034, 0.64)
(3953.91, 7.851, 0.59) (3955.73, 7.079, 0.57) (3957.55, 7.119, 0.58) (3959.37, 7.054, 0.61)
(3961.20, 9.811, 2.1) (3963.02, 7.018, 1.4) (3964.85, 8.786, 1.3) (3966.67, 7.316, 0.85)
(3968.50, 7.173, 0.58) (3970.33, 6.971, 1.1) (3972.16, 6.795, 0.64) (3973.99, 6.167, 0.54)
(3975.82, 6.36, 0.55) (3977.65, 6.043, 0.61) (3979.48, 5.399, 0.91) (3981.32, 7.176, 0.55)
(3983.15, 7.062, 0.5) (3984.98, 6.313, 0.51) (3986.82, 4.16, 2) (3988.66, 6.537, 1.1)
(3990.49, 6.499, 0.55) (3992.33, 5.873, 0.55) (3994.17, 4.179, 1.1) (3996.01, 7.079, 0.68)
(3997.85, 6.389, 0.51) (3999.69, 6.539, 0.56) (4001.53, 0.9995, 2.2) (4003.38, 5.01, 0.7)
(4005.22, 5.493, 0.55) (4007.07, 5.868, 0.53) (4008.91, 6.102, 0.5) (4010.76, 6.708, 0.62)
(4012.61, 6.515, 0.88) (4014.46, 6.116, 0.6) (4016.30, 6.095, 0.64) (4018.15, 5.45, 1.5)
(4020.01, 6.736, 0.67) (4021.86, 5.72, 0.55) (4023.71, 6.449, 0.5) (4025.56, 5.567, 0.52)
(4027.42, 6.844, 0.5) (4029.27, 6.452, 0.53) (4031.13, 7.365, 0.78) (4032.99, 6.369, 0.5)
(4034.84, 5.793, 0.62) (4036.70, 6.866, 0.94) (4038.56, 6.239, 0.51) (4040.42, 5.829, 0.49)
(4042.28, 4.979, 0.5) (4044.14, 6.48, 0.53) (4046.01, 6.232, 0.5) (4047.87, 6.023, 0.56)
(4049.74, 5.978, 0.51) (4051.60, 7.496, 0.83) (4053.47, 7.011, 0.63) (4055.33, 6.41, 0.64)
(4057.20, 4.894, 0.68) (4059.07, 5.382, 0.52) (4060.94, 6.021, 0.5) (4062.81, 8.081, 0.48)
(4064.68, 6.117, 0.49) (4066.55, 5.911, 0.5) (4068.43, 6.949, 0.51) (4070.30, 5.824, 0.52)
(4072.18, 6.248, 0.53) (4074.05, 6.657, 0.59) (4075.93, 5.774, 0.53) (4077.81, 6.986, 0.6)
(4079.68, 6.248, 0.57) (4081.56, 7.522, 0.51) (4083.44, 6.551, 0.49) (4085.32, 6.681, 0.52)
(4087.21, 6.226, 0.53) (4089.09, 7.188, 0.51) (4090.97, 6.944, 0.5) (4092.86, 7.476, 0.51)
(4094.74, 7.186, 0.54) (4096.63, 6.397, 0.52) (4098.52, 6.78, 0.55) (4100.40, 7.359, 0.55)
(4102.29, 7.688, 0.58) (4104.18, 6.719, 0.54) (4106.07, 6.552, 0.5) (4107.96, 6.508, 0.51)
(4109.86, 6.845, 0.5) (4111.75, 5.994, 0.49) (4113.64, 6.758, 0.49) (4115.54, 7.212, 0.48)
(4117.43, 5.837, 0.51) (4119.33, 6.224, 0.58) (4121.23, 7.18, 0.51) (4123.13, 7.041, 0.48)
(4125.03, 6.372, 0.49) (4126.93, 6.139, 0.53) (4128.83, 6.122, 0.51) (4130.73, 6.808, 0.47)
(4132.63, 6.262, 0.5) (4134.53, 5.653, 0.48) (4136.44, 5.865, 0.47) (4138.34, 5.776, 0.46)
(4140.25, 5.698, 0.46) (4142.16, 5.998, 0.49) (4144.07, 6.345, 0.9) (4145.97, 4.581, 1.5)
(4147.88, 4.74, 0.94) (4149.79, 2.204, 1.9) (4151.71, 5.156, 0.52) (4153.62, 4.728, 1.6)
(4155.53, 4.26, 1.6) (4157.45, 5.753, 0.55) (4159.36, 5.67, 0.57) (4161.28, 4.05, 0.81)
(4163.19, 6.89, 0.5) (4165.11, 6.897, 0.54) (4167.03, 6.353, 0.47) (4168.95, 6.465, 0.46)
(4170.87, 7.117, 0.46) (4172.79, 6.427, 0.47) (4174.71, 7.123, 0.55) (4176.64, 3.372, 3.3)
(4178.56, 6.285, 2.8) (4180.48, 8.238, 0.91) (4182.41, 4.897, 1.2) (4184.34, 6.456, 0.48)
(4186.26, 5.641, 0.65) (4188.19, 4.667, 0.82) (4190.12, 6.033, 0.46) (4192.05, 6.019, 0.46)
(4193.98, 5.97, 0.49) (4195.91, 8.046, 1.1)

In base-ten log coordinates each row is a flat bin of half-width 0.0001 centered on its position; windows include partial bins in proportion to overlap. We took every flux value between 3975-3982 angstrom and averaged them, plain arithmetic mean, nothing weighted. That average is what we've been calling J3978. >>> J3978 6.2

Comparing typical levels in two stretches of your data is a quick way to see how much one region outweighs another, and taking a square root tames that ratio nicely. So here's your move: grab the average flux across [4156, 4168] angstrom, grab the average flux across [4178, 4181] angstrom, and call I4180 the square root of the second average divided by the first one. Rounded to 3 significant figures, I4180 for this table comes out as 1.11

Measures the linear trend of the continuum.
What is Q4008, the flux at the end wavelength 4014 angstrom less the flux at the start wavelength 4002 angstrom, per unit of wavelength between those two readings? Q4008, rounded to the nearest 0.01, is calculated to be 0.16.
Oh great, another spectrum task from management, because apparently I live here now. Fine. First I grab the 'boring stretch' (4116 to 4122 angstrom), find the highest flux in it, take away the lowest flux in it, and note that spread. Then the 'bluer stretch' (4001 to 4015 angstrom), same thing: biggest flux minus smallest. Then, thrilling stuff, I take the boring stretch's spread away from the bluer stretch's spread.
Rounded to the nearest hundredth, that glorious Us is 4.37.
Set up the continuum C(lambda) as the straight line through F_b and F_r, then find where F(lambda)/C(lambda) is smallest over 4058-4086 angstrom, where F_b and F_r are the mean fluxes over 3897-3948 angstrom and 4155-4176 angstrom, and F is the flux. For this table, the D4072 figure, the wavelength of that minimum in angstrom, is 4059.07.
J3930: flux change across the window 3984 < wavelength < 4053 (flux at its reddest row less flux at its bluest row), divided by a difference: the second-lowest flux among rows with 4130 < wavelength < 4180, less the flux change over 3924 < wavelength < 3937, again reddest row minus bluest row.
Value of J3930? 0.3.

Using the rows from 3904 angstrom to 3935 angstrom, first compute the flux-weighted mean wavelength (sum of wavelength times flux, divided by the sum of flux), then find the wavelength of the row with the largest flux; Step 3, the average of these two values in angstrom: 3915.7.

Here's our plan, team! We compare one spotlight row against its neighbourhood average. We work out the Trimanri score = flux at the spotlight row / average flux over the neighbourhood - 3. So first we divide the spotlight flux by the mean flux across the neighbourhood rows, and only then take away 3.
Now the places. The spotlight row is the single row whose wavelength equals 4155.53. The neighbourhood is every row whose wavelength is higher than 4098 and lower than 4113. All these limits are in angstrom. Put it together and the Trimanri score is -2.37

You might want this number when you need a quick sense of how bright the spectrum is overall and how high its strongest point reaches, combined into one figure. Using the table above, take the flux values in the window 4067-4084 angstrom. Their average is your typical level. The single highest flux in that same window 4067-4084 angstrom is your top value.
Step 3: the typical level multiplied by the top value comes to 49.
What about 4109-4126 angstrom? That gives 48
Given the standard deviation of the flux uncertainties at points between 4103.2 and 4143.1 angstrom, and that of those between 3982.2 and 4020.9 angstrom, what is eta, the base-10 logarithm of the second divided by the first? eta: 1.2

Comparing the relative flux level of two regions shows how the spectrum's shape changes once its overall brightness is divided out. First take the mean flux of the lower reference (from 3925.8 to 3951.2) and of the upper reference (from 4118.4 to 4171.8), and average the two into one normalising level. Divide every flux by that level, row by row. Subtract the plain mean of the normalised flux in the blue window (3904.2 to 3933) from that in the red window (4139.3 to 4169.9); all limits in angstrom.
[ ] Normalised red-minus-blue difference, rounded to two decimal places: -0.28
